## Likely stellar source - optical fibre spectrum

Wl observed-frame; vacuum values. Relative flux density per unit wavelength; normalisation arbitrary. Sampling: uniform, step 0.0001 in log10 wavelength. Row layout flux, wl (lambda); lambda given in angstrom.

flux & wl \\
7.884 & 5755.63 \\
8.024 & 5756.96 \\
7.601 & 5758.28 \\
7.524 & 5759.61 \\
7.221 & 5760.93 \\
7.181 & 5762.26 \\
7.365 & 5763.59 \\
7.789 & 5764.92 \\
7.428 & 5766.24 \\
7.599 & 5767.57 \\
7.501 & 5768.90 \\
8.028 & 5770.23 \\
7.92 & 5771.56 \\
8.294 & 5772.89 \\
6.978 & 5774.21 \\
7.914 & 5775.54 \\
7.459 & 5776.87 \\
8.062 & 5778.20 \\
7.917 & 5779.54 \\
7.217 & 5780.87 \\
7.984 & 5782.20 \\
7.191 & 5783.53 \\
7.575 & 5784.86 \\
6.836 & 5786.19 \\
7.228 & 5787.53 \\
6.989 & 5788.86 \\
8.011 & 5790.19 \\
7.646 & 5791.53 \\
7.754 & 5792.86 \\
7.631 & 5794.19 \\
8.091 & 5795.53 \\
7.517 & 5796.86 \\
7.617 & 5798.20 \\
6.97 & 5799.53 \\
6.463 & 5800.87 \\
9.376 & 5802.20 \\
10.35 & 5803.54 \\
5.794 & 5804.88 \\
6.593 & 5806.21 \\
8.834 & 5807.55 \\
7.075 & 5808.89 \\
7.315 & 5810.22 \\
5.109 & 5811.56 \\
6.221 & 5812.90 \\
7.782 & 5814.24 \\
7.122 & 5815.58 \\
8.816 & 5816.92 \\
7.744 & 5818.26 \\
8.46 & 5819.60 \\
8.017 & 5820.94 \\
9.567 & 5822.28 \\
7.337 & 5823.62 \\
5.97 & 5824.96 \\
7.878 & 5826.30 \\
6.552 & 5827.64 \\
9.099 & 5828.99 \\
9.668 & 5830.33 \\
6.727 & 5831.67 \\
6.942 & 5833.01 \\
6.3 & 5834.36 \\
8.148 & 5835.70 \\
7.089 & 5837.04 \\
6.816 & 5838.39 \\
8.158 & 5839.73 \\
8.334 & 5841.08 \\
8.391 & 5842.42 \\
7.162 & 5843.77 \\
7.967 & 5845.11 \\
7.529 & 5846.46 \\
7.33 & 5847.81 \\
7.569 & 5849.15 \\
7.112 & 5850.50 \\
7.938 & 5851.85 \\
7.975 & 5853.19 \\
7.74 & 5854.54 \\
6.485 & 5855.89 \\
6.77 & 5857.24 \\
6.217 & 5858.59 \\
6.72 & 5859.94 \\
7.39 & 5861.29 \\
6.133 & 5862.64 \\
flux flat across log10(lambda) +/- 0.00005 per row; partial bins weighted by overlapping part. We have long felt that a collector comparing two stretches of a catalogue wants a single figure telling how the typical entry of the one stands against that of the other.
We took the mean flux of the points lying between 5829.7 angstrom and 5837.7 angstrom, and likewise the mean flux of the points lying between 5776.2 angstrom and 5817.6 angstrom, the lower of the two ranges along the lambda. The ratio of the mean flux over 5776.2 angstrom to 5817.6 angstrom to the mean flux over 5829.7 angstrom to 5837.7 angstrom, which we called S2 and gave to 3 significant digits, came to 1.00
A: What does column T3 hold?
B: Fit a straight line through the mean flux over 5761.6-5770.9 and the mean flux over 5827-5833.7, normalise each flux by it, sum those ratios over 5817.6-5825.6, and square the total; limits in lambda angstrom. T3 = 37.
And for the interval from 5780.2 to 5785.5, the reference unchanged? 15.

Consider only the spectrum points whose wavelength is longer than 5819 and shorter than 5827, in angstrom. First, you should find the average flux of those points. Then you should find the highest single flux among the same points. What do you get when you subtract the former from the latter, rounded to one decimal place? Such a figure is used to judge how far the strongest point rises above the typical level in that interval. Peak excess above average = 1.7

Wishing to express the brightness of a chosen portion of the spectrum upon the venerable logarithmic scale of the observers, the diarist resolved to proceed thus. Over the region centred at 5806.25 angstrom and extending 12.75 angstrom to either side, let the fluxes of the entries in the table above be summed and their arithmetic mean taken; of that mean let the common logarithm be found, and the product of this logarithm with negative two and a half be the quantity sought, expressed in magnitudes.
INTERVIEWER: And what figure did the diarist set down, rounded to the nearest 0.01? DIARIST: -2.19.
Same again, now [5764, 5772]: -2.22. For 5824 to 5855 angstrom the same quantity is -2.20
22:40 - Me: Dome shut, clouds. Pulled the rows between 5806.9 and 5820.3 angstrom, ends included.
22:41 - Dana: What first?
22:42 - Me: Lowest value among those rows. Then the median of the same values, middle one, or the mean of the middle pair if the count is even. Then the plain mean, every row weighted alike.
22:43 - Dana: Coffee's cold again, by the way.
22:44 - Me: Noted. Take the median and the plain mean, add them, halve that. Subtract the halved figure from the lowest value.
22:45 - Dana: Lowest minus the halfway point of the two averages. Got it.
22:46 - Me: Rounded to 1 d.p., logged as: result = -2.4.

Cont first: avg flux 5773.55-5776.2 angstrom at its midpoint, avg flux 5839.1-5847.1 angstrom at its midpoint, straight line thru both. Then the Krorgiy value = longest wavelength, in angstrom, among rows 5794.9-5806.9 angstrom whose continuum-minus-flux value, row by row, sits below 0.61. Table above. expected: 5803.54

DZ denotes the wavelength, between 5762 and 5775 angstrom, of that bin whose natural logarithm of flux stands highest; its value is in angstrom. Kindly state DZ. 5772.89 angstrom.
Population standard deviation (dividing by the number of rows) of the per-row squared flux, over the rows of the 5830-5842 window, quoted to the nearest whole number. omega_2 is 16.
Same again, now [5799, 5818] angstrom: 22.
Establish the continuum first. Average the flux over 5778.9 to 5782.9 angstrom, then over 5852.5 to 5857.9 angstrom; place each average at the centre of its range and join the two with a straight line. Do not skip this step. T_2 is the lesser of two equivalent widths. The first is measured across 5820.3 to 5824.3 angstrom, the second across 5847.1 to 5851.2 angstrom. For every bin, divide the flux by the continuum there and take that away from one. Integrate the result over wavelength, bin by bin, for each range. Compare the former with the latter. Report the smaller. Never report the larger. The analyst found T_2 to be -0.46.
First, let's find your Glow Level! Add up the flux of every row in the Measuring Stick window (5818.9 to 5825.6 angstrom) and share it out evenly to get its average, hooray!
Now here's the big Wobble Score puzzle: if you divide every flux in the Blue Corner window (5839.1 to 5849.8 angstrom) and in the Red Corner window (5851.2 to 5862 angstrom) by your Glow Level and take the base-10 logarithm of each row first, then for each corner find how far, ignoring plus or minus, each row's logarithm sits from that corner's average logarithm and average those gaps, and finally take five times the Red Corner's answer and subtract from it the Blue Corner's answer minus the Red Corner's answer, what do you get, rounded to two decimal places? 0.20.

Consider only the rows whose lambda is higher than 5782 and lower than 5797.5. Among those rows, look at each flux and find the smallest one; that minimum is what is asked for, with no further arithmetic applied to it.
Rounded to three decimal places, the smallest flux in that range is 6.836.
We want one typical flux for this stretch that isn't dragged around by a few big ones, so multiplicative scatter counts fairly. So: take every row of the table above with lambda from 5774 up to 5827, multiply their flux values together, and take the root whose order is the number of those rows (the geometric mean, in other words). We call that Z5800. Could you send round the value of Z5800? 7.50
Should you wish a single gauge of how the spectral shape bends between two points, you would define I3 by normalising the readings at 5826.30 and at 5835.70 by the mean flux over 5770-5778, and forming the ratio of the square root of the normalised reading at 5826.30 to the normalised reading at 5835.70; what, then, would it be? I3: 0.96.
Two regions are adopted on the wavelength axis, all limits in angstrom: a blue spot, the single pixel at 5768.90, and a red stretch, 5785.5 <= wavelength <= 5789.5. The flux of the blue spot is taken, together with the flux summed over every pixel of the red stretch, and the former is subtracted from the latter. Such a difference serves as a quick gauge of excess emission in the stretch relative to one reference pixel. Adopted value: 13.6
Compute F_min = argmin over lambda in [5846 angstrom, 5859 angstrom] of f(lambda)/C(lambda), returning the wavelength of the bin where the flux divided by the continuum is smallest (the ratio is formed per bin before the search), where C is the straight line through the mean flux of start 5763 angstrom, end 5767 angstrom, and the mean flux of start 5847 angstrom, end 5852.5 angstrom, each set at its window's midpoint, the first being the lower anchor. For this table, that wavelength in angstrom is 5858.59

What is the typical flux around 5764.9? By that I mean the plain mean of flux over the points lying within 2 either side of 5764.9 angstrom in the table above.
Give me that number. 7.53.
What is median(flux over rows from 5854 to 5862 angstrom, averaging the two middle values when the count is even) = 6.7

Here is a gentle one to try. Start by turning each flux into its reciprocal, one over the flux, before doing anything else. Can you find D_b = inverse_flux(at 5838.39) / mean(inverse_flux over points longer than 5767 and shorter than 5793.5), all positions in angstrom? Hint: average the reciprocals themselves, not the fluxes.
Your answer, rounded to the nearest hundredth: 1.11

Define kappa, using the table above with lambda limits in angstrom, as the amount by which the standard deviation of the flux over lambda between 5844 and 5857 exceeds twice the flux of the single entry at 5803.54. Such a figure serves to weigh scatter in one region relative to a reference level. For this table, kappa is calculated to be -20.2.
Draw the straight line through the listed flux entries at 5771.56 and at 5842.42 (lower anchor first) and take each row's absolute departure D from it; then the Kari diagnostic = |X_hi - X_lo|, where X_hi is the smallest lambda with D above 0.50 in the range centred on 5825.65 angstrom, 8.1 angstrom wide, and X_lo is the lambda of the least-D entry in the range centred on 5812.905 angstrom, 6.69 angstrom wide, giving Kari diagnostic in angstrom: 8.0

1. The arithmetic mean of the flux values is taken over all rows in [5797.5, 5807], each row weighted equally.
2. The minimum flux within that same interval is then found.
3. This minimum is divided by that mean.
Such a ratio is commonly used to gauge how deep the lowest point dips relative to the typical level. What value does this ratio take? 0.76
